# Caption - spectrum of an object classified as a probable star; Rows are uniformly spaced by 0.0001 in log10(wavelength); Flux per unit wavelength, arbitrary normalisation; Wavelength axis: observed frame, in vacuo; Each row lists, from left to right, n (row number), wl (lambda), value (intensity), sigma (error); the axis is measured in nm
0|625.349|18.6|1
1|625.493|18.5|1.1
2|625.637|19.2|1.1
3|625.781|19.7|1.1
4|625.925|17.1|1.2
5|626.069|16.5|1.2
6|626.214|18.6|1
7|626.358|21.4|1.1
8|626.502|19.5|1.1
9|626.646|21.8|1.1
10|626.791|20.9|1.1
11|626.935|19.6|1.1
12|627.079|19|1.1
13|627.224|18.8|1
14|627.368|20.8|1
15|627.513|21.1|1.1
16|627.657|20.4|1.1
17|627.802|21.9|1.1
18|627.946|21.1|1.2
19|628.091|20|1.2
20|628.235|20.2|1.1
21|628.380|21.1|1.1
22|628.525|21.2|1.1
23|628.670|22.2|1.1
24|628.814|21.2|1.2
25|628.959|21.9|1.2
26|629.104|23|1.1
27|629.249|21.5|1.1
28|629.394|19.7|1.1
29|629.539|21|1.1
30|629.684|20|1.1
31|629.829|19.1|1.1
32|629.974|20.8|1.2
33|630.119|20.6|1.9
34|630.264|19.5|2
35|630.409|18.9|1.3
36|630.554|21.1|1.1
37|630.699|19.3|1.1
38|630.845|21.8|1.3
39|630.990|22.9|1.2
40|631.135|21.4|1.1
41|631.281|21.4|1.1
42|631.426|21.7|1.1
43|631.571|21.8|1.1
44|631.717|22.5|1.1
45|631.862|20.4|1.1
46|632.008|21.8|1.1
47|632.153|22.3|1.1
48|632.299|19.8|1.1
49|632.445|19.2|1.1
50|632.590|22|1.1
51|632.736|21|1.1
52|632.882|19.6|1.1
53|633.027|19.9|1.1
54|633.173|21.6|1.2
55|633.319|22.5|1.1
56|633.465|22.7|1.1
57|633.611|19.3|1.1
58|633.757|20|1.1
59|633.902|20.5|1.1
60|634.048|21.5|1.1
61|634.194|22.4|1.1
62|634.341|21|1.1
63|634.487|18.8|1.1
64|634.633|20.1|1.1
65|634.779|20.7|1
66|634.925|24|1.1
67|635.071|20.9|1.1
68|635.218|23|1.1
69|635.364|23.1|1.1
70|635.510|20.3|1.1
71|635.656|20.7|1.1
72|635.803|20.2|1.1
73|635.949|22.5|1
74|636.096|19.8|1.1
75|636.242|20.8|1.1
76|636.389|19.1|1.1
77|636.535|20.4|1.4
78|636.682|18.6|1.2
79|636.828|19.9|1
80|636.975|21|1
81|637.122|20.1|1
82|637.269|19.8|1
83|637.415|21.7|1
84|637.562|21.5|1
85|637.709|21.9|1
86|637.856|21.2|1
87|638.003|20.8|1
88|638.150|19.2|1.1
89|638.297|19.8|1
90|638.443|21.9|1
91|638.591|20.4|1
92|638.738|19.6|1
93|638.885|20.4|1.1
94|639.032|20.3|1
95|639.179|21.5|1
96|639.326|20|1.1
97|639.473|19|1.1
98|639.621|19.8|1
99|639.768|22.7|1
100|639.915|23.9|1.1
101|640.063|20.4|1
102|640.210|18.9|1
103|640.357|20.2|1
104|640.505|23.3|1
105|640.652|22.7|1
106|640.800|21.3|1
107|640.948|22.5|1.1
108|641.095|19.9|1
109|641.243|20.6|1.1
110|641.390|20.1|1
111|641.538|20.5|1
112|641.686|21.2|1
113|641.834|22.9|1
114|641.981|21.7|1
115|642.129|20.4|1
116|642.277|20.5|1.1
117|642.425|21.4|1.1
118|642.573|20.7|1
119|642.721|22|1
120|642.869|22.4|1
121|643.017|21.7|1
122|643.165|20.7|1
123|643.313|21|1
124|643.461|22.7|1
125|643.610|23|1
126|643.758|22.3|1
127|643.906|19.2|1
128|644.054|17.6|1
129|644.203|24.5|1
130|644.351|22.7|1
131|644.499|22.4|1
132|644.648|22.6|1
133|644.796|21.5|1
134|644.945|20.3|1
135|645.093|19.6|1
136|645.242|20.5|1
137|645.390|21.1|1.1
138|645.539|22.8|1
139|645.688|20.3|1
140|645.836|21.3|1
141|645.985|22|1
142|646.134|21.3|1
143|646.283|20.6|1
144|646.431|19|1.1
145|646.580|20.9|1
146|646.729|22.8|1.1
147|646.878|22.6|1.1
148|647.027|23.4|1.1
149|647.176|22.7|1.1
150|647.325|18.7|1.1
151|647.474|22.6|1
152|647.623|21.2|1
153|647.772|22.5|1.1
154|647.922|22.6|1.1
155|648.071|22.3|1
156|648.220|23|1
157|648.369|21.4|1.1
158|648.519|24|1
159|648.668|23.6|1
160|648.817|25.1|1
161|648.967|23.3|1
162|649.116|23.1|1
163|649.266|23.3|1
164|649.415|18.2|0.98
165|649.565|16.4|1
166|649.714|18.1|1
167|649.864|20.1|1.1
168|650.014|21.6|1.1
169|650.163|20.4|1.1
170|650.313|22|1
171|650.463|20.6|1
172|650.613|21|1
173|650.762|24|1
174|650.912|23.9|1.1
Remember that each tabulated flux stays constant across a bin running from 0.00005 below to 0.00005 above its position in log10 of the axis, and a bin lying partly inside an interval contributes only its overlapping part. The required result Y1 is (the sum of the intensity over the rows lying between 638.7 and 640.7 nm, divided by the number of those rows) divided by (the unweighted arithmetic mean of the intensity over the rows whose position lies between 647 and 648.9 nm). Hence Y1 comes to 0.93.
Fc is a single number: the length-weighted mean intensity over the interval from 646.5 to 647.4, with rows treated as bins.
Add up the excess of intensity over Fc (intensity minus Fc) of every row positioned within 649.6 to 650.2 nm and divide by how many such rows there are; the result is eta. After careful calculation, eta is -1.8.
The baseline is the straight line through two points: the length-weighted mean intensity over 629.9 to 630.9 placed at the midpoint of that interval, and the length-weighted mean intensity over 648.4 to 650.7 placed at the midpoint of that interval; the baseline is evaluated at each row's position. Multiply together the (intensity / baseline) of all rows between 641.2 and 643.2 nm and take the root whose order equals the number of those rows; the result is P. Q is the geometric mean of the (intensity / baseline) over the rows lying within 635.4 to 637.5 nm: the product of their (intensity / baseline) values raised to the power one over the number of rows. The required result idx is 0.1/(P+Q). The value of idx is 0.0501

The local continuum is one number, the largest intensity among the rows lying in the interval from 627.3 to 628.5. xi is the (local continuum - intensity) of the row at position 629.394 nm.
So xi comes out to 2.2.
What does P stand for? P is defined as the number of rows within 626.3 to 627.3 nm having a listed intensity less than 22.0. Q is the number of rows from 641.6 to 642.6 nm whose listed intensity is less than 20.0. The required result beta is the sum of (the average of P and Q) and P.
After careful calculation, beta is 10.5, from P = 7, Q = 0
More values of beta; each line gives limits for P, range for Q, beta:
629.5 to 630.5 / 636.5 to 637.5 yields 12.0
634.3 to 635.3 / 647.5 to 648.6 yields 7.5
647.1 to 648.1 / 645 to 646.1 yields 3.5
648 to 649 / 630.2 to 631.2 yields 3.0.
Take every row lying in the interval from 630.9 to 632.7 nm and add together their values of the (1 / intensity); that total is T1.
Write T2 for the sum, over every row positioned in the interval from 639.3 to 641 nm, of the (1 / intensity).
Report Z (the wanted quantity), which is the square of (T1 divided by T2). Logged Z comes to 0.97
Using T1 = 0.561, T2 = 0.569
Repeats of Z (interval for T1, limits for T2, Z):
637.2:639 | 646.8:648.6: 1.15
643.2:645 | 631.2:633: 0.96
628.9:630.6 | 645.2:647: 1.07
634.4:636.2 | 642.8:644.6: 1.04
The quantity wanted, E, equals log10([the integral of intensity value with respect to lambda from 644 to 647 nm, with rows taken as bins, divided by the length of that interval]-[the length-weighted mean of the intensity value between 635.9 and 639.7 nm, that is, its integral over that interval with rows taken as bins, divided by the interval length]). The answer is -0.02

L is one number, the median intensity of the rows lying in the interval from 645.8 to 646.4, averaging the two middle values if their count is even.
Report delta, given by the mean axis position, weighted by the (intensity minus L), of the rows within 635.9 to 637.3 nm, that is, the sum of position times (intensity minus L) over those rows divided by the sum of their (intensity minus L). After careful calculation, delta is 636.75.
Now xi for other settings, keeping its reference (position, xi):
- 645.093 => 2.3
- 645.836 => 0.6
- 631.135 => 0.5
